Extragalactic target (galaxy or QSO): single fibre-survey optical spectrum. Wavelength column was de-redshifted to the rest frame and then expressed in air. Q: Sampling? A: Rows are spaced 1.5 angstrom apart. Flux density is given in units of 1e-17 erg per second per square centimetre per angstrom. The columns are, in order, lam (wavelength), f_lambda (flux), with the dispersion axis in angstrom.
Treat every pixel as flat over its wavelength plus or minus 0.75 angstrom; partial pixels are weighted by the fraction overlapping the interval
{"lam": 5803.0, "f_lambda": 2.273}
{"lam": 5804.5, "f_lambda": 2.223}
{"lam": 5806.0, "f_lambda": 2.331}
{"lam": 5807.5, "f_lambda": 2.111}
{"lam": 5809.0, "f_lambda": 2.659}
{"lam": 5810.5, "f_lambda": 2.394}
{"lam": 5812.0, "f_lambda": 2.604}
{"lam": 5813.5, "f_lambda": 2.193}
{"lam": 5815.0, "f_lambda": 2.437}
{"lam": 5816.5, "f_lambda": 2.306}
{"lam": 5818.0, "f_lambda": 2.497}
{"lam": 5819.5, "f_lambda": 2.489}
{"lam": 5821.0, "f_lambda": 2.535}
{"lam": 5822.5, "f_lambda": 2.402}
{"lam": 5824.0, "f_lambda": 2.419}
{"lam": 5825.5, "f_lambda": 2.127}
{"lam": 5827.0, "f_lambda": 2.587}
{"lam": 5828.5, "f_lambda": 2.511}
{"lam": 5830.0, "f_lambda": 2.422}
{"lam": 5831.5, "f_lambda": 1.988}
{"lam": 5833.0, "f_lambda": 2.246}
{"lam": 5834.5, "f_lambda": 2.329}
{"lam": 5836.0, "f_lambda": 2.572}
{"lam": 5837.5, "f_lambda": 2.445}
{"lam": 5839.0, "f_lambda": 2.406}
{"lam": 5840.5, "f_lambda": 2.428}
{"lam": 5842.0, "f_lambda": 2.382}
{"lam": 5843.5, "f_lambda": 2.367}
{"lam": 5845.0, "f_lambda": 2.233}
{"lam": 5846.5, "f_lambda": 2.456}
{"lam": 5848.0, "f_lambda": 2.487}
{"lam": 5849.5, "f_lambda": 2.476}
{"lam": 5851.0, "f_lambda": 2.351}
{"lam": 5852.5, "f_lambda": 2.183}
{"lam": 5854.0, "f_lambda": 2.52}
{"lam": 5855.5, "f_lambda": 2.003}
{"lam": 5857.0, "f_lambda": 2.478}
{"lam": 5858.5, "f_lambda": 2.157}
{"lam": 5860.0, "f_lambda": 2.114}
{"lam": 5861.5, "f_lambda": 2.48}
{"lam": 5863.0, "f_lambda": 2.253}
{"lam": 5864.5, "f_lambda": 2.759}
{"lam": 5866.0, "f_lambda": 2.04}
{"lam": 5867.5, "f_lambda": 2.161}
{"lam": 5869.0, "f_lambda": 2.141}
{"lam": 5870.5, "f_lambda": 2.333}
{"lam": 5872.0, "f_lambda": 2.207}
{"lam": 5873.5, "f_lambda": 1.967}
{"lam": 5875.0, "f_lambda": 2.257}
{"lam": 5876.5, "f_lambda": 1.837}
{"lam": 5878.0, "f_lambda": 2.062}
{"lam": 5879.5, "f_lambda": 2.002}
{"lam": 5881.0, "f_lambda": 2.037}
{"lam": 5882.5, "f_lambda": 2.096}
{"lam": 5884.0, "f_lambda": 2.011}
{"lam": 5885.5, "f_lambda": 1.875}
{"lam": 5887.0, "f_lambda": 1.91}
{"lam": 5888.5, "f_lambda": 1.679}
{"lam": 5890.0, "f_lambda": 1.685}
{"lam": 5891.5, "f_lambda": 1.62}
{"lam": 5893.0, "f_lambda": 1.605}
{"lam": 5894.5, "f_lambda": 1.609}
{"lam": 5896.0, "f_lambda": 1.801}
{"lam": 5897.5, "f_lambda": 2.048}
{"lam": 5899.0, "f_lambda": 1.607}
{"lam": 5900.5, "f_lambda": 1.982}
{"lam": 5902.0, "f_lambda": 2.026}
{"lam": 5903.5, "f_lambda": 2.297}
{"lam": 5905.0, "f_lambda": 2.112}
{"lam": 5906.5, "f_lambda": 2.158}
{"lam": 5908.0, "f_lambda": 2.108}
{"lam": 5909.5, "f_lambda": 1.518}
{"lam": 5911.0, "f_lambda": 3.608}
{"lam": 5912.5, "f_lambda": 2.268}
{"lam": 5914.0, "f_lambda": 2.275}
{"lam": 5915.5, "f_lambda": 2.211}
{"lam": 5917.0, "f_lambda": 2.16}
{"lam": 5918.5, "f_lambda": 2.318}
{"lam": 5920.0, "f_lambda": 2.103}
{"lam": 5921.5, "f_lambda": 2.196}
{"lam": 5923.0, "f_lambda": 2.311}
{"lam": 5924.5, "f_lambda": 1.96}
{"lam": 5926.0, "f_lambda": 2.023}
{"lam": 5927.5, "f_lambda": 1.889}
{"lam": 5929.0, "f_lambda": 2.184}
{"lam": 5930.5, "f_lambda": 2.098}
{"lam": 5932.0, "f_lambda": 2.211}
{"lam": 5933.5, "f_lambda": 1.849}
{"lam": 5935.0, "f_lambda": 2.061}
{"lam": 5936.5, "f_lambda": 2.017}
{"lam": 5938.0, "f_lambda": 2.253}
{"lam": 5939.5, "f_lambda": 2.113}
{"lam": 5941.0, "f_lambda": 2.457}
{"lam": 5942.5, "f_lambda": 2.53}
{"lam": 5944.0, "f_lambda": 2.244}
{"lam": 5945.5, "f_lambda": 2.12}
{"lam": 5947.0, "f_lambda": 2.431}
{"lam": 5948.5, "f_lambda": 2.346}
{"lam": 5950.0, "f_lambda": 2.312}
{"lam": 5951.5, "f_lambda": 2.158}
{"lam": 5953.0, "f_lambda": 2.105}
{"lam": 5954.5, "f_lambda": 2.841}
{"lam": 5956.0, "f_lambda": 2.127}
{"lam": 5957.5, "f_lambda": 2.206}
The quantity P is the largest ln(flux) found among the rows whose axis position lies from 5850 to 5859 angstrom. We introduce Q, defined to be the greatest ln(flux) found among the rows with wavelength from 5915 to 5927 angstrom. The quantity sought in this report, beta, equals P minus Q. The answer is 0.08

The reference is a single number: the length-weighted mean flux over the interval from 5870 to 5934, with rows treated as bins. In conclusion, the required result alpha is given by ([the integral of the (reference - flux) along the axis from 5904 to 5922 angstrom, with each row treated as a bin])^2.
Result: 14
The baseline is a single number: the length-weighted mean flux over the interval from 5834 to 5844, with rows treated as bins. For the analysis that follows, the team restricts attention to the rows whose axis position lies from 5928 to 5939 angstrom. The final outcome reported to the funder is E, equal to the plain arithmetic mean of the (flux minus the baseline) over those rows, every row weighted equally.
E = -0.33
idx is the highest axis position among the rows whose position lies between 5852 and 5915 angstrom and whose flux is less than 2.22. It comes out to 5909.5 angstrom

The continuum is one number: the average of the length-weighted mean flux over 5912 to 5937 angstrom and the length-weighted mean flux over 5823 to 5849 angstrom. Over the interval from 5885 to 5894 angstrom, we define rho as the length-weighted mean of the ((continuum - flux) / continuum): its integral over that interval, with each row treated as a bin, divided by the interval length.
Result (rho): 0.24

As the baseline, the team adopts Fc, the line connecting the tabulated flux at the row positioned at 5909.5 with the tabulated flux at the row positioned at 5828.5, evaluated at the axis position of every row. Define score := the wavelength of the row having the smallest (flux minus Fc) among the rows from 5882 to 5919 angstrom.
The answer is 5891.5 angstrom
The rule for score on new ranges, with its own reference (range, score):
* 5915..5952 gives 5927.5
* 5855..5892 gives 5855.5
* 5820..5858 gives 5831.5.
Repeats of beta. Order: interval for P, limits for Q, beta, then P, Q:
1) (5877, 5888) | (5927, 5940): -0.07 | 0.74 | 0.81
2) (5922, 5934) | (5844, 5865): -0.18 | 0.84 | 1.01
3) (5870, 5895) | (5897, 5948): -0.44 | 0.85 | 1.28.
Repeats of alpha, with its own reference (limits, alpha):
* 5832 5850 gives 39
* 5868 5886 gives 0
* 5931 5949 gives 9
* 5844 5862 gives 25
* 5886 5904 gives 17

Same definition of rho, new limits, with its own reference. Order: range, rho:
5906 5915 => -0.03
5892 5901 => 0.22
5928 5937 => 0.08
